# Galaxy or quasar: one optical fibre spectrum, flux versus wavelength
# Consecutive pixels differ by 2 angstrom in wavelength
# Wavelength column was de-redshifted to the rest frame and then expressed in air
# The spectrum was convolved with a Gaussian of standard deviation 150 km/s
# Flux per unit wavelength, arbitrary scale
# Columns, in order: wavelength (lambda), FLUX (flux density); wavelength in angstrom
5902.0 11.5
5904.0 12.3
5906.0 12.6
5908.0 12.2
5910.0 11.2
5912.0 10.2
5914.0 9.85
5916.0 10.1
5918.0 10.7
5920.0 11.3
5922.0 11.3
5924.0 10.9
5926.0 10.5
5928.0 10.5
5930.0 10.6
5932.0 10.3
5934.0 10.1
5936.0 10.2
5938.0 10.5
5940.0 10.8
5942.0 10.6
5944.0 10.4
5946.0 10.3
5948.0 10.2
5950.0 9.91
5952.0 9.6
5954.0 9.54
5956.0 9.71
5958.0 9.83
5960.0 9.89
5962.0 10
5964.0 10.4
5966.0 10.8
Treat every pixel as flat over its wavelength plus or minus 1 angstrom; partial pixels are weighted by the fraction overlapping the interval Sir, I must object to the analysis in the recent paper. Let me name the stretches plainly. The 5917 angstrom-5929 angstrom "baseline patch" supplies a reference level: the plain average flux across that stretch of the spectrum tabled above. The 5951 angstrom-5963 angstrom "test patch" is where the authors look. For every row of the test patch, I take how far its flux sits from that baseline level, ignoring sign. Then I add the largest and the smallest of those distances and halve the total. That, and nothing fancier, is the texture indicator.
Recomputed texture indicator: 1.10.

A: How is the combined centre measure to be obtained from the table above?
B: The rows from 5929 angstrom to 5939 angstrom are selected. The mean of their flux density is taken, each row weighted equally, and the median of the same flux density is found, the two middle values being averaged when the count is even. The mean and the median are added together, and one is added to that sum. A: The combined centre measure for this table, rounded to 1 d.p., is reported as 21.6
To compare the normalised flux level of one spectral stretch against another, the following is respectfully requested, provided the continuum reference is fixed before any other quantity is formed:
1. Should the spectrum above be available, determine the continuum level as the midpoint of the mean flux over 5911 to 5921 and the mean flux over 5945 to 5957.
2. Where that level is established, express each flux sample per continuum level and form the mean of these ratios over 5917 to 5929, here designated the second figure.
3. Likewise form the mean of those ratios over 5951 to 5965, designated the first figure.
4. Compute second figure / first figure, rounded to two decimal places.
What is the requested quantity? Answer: 1.10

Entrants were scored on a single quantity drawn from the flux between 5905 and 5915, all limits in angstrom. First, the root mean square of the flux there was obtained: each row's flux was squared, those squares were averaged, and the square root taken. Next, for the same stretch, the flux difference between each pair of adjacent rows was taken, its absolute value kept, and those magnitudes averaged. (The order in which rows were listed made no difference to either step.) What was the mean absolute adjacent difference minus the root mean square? -10.6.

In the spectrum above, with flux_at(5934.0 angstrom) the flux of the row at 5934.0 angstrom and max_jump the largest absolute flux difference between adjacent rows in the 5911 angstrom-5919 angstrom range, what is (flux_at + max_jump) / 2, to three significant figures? 5.35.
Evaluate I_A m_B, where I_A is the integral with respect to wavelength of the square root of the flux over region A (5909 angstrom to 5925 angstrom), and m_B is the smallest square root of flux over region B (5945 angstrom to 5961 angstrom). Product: 162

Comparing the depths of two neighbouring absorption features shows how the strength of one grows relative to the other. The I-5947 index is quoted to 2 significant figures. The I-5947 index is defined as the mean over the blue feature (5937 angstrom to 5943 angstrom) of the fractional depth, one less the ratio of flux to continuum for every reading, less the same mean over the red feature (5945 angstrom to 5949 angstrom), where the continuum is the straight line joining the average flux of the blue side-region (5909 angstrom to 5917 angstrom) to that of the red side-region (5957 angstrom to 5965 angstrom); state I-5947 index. -0.033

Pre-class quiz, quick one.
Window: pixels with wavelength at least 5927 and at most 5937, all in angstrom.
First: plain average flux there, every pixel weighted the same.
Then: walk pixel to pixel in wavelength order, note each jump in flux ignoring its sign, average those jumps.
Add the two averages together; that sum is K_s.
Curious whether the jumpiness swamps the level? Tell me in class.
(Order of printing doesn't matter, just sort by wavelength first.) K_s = 10.5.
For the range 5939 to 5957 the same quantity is 10.3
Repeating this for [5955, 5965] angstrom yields 10.1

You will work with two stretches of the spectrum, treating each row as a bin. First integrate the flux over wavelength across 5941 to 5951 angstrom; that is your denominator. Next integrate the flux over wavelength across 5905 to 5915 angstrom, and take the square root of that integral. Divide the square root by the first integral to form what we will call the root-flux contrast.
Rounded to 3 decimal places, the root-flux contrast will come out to 0.103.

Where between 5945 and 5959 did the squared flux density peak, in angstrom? 5946.0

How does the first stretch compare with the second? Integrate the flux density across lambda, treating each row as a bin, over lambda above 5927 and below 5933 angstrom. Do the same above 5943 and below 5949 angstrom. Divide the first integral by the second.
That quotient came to 1.016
